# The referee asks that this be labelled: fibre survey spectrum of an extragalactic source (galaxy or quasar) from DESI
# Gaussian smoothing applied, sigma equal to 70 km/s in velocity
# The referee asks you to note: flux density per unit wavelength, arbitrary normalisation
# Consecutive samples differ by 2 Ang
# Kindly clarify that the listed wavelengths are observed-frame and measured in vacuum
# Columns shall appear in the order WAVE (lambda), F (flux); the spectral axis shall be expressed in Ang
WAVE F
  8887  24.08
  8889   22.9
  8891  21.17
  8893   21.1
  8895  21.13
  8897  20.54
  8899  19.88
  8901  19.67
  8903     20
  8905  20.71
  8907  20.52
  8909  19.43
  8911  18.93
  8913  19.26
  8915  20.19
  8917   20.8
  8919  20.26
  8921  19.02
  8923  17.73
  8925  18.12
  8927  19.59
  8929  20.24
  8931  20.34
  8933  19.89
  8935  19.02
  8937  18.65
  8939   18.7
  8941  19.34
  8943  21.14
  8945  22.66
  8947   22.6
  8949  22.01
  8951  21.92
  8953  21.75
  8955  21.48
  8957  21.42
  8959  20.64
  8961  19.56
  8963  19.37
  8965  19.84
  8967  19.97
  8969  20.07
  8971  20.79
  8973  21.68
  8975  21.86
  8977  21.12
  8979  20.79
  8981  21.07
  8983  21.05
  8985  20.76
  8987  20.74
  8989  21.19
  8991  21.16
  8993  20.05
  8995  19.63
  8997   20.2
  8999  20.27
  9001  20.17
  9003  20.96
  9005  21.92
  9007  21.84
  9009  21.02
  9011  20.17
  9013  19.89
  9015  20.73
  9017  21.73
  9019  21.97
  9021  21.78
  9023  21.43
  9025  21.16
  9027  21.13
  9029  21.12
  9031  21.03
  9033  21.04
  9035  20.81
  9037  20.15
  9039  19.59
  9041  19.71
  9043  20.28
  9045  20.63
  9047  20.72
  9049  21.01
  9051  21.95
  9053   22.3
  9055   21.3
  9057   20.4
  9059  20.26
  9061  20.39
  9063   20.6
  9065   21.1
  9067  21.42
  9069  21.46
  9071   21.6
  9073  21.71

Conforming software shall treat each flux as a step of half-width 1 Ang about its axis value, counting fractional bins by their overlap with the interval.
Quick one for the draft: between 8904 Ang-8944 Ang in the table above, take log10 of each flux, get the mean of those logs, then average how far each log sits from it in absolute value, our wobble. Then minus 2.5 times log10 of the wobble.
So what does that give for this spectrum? 4.41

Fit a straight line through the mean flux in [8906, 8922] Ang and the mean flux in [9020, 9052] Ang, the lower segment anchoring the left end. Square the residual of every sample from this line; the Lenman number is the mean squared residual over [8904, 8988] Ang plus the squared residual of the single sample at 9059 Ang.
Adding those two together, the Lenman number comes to 1.9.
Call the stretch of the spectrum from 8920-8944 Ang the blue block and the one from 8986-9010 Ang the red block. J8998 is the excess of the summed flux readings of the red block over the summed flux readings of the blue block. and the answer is 17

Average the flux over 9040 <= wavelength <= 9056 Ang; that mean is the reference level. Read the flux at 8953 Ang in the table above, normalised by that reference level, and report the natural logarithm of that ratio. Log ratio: 0.036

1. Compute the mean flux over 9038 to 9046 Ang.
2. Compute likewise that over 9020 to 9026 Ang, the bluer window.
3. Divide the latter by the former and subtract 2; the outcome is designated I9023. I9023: -0.93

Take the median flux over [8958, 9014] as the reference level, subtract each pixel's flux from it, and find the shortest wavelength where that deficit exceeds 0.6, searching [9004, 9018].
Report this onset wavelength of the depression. 9013 Ang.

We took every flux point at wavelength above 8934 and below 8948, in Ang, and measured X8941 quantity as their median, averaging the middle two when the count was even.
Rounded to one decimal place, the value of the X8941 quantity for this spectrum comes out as 19.3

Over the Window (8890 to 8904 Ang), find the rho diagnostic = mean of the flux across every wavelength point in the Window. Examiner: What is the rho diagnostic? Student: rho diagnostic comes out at 20.5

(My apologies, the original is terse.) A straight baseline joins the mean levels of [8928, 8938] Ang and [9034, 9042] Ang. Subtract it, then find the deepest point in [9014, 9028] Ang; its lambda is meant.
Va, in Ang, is 9015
